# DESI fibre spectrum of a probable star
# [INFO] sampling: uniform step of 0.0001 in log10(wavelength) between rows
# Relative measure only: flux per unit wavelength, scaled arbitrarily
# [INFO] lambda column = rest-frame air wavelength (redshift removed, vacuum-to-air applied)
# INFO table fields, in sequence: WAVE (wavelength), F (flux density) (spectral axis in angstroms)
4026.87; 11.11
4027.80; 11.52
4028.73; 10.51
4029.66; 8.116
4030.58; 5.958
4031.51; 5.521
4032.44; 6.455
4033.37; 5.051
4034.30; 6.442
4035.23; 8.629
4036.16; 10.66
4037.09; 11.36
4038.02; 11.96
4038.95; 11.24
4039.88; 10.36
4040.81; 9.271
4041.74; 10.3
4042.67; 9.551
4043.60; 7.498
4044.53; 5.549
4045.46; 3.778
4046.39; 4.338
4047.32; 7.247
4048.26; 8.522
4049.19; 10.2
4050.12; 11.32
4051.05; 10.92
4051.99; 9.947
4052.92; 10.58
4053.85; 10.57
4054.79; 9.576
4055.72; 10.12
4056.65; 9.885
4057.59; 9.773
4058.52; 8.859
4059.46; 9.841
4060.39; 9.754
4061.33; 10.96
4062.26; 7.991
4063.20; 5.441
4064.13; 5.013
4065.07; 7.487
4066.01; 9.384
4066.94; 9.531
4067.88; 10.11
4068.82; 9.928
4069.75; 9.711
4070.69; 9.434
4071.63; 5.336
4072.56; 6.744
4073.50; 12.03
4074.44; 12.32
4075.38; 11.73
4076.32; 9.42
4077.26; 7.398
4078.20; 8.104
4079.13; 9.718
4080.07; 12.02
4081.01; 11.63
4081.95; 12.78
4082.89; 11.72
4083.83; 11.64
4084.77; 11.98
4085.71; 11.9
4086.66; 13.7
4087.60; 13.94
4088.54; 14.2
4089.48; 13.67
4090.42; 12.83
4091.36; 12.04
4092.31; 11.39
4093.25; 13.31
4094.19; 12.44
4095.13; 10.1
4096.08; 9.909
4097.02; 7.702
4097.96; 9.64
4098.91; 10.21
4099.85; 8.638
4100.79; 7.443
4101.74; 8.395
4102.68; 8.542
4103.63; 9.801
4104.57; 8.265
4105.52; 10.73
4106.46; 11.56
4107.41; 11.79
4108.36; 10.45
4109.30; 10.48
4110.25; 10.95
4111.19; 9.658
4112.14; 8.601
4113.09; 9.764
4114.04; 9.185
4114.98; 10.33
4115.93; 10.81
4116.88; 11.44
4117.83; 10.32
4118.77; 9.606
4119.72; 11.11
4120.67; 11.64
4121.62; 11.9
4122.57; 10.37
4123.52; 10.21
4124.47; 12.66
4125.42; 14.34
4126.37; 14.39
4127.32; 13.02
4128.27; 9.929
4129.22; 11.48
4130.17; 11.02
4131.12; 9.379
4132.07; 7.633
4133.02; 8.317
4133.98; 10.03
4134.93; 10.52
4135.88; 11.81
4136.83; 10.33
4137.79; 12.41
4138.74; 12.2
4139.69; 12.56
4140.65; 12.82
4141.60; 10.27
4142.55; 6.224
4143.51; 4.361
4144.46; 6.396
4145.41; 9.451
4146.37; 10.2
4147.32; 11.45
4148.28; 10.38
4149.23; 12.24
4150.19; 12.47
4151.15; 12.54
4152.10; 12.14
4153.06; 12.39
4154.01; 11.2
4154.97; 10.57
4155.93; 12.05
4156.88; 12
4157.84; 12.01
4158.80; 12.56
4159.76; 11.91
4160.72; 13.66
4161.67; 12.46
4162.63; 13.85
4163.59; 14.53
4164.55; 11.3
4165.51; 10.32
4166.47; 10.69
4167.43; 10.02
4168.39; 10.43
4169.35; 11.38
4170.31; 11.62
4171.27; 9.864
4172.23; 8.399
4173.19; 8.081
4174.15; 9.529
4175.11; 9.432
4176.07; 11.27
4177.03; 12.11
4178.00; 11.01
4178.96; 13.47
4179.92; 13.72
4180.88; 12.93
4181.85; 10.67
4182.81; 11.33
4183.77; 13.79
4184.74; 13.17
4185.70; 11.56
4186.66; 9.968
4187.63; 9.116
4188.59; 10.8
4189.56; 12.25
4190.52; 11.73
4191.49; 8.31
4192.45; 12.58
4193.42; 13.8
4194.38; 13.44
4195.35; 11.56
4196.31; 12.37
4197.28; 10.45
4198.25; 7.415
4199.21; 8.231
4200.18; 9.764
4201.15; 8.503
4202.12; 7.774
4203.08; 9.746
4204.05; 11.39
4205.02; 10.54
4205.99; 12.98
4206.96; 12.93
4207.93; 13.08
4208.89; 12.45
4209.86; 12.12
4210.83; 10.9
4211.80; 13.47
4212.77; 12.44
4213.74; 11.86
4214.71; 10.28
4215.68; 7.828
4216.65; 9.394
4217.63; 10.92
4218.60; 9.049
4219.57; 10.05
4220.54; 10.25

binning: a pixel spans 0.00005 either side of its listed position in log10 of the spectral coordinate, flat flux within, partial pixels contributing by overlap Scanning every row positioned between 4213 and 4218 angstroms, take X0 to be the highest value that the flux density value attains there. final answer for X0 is 11.86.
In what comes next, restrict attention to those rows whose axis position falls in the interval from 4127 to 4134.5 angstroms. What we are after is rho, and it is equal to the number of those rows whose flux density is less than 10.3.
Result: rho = 5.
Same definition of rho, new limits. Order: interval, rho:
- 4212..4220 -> 5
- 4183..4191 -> 2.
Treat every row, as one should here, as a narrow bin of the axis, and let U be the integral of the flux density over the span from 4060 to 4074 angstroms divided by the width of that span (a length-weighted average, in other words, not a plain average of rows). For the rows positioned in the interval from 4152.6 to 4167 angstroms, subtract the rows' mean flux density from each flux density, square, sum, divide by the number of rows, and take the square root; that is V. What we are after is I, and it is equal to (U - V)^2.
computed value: 55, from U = 8.6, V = 1.18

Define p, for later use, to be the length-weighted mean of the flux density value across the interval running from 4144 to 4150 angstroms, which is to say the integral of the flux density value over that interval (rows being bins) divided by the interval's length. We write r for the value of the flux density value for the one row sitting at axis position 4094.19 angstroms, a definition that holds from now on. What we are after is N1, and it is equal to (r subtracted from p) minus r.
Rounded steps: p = 10.1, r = 12.44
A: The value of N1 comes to -15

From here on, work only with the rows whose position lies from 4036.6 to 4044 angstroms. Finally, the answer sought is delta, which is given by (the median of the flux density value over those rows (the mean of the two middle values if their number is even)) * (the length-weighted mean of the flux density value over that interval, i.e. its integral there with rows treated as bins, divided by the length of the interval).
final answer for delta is 106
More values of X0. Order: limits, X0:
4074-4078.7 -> 12.32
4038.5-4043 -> 11.24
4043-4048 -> 7.498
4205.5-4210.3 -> 13.08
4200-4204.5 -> 11.39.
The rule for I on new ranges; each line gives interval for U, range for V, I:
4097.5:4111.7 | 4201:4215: 66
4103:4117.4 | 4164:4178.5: 83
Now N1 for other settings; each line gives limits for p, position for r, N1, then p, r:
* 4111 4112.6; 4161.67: -16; 9.0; 12.46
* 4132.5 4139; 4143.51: 2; 10.7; 4.361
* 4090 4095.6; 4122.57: -9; 12.0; 10.37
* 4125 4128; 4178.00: -8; 13.6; 11.01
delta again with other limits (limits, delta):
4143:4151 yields 100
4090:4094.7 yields 154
